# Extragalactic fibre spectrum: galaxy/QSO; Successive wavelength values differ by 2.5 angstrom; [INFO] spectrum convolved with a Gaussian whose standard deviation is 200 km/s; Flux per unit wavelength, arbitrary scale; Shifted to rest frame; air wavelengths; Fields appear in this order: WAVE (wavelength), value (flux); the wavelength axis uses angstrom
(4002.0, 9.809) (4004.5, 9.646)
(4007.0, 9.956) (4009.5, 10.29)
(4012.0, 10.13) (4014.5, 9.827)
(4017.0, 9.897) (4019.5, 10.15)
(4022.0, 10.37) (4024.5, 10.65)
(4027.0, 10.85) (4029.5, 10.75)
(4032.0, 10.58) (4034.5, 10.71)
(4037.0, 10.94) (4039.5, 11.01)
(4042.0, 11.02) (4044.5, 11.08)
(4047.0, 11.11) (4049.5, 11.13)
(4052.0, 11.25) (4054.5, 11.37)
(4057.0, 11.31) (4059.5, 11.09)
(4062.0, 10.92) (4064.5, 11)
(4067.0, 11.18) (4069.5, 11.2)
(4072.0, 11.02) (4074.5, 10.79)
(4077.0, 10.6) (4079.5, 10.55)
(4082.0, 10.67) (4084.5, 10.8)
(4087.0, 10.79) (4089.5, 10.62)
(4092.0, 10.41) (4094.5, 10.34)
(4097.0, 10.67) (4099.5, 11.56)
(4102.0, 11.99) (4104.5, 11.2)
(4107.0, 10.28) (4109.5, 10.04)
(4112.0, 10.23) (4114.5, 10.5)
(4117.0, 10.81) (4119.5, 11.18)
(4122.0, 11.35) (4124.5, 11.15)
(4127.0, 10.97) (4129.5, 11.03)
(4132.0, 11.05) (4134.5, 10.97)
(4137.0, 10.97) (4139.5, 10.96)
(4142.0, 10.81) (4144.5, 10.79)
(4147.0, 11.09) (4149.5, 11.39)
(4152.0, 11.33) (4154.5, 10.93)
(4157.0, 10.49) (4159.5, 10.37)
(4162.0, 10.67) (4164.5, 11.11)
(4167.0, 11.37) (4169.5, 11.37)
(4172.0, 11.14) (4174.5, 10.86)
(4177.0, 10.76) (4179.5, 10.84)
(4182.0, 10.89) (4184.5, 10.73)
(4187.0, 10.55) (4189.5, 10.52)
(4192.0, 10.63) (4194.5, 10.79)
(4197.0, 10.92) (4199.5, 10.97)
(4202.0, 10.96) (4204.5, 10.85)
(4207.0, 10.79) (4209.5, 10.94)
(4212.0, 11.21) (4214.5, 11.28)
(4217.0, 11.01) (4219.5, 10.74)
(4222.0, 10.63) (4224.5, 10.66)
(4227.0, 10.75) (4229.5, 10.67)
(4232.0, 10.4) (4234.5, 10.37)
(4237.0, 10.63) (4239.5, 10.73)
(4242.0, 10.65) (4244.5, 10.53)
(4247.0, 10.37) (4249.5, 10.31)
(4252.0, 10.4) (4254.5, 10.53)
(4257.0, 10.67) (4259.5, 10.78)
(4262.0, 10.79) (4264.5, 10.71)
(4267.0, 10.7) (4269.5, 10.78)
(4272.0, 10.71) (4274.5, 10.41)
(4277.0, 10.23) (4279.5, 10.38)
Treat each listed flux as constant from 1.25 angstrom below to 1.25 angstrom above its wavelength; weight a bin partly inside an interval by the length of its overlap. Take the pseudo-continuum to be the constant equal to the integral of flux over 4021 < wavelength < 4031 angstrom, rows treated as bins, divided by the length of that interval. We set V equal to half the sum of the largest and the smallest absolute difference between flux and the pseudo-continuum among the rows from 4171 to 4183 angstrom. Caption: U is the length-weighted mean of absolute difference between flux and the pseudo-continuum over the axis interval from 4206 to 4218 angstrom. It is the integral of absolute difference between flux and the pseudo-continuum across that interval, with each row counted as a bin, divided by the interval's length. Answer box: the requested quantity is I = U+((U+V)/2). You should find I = 0.73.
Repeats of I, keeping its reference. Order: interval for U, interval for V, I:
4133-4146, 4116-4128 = 0.58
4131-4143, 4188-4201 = 0.52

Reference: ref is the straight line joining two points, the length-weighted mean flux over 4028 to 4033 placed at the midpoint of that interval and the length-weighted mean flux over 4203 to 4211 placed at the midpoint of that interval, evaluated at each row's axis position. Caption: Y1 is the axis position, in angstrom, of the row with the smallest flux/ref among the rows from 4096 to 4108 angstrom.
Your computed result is 4107.0 angstrom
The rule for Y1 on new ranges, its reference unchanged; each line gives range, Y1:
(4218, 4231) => 4222.0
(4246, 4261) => 4249.5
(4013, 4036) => 4014.5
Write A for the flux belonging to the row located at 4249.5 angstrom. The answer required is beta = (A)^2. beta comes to 106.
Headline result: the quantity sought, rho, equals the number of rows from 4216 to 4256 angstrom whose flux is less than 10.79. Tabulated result 15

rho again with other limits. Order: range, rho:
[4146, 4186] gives 5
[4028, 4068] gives 3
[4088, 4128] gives 8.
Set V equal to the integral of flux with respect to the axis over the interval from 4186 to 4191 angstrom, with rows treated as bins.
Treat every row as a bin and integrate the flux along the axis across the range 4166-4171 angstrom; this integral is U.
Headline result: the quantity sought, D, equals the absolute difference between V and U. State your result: 4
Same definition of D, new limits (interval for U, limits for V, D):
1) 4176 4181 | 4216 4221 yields 0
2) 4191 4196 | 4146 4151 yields 3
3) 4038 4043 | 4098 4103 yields 3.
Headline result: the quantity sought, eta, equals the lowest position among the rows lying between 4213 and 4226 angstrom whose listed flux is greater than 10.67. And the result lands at 4214.5 angstrom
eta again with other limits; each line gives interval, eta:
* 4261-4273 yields 4262.0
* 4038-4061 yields 4039.5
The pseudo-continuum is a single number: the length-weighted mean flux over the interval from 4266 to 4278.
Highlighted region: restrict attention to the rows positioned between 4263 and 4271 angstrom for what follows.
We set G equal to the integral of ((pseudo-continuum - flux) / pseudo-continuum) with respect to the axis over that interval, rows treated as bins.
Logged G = -0.1 angstrom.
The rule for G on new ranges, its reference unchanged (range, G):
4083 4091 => -0.1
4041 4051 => -0.5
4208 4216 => -0.4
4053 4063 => -0.6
